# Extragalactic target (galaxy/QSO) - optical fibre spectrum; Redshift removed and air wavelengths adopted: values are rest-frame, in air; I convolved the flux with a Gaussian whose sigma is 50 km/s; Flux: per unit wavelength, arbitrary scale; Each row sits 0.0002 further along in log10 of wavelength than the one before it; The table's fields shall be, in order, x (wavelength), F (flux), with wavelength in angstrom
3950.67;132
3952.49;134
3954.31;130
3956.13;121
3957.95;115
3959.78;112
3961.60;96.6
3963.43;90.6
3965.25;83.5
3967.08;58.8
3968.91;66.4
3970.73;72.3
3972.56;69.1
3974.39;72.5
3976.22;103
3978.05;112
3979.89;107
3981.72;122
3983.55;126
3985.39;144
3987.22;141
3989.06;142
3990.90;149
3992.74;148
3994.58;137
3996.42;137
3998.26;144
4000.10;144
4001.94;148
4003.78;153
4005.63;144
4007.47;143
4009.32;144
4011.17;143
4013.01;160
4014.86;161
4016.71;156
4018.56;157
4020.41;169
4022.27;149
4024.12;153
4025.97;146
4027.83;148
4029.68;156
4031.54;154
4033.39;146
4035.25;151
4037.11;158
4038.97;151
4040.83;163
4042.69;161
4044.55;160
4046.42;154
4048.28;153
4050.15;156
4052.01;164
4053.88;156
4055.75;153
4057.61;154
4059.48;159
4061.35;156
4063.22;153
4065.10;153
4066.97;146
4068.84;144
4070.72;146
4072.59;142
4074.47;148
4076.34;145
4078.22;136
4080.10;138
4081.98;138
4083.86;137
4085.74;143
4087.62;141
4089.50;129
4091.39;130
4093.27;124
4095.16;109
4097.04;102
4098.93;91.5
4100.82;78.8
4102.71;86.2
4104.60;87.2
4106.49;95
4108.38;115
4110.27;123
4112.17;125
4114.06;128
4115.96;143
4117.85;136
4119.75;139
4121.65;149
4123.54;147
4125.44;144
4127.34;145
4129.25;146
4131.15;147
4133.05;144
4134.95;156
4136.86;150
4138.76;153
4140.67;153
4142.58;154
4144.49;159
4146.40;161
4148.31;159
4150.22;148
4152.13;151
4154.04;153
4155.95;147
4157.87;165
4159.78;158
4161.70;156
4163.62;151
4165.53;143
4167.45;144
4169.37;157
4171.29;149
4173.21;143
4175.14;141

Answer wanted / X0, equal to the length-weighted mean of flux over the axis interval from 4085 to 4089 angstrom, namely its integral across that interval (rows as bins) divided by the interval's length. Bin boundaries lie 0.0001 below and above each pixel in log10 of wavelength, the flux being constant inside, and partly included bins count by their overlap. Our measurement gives 141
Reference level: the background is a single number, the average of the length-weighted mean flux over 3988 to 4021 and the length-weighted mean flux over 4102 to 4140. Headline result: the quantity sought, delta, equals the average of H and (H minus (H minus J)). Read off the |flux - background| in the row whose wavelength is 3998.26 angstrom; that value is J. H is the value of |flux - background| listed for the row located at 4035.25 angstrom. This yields 6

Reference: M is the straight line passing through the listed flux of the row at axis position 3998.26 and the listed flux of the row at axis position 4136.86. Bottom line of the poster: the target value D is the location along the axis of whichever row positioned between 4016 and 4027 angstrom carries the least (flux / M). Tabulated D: 4025.97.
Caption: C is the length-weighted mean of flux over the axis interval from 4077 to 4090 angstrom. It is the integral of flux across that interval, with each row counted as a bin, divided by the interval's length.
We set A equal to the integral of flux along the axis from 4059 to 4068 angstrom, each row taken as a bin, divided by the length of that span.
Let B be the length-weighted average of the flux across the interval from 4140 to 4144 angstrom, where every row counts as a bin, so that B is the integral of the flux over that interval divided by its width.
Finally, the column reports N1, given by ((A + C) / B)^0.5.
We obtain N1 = 1.4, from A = 153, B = 154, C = 138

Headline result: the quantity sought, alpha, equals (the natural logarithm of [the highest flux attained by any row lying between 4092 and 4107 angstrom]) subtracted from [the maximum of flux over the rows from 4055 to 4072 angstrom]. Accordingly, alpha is 154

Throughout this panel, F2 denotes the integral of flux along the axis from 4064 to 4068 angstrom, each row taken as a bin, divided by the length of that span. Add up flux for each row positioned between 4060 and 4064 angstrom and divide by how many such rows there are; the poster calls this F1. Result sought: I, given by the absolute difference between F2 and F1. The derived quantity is 5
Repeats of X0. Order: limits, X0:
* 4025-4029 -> 148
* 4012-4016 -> 160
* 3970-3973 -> 71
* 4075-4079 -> 142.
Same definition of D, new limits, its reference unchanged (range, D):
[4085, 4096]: 4095.16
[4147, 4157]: 4155.95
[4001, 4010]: 4007.47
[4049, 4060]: 4055.75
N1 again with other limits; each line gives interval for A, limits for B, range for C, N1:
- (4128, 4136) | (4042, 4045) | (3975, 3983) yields 1.3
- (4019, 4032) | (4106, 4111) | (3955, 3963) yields 1.5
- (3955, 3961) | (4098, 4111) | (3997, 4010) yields 1.6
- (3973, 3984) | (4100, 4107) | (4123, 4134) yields 1.7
